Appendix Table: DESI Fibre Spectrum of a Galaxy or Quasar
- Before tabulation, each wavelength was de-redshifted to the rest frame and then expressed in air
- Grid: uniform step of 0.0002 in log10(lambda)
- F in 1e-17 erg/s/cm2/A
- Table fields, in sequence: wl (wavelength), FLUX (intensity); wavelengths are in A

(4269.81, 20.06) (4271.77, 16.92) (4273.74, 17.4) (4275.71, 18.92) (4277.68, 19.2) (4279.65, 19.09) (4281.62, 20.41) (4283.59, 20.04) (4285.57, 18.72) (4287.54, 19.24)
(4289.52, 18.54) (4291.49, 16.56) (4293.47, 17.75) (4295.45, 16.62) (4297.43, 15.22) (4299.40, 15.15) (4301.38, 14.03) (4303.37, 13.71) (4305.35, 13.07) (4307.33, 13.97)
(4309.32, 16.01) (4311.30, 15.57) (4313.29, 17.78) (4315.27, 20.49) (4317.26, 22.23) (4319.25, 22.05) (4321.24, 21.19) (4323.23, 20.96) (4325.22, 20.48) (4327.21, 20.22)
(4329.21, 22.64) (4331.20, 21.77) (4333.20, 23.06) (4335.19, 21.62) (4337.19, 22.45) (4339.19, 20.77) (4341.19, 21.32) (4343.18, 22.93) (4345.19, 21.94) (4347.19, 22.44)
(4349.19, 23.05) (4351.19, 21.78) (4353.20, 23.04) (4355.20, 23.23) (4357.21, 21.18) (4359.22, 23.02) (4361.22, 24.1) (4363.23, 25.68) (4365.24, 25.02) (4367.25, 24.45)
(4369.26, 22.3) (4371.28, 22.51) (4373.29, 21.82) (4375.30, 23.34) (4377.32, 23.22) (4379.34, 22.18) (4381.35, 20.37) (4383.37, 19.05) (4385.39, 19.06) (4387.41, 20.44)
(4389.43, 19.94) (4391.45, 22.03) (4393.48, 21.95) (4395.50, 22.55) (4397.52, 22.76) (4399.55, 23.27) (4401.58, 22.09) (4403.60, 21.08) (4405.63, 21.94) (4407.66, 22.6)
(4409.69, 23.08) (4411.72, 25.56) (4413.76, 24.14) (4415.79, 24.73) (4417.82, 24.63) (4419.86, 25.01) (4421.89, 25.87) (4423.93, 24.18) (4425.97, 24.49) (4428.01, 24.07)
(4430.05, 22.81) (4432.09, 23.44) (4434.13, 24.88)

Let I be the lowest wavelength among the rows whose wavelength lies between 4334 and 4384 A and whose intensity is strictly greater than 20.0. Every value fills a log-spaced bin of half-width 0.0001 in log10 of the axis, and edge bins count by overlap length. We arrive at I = 4335.19 A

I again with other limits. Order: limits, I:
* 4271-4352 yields 4281.62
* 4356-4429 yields 4357.21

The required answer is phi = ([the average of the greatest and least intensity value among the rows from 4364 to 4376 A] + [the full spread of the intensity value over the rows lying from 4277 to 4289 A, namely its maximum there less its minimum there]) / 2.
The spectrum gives 12.6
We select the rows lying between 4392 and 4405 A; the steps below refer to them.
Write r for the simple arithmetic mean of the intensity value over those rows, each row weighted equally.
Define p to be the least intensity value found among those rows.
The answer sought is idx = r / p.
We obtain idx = 1.06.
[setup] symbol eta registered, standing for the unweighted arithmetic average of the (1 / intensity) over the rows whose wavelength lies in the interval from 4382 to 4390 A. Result 0.051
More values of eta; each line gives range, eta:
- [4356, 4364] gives 0.043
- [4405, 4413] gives 0.043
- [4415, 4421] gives 0.040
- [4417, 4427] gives 0.040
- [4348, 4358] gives 0.045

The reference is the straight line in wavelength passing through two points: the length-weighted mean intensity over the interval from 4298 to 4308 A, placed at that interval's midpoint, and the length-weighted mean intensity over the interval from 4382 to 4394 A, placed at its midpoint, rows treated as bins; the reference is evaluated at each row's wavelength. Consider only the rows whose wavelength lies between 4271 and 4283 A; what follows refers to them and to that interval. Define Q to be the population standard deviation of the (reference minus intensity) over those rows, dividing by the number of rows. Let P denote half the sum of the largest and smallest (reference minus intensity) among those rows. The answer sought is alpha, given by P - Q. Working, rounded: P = -6.6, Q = 0.937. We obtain -7.5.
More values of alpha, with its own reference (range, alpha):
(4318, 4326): -6.5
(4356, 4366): -6.5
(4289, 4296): -5.2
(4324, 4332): -6.4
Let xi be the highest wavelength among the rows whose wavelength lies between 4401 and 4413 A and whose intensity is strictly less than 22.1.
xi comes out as 4405.63 A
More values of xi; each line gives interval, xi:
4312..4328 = 4327.21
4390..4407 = 4405.63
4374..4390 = 4389.43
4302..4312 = 4311.30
